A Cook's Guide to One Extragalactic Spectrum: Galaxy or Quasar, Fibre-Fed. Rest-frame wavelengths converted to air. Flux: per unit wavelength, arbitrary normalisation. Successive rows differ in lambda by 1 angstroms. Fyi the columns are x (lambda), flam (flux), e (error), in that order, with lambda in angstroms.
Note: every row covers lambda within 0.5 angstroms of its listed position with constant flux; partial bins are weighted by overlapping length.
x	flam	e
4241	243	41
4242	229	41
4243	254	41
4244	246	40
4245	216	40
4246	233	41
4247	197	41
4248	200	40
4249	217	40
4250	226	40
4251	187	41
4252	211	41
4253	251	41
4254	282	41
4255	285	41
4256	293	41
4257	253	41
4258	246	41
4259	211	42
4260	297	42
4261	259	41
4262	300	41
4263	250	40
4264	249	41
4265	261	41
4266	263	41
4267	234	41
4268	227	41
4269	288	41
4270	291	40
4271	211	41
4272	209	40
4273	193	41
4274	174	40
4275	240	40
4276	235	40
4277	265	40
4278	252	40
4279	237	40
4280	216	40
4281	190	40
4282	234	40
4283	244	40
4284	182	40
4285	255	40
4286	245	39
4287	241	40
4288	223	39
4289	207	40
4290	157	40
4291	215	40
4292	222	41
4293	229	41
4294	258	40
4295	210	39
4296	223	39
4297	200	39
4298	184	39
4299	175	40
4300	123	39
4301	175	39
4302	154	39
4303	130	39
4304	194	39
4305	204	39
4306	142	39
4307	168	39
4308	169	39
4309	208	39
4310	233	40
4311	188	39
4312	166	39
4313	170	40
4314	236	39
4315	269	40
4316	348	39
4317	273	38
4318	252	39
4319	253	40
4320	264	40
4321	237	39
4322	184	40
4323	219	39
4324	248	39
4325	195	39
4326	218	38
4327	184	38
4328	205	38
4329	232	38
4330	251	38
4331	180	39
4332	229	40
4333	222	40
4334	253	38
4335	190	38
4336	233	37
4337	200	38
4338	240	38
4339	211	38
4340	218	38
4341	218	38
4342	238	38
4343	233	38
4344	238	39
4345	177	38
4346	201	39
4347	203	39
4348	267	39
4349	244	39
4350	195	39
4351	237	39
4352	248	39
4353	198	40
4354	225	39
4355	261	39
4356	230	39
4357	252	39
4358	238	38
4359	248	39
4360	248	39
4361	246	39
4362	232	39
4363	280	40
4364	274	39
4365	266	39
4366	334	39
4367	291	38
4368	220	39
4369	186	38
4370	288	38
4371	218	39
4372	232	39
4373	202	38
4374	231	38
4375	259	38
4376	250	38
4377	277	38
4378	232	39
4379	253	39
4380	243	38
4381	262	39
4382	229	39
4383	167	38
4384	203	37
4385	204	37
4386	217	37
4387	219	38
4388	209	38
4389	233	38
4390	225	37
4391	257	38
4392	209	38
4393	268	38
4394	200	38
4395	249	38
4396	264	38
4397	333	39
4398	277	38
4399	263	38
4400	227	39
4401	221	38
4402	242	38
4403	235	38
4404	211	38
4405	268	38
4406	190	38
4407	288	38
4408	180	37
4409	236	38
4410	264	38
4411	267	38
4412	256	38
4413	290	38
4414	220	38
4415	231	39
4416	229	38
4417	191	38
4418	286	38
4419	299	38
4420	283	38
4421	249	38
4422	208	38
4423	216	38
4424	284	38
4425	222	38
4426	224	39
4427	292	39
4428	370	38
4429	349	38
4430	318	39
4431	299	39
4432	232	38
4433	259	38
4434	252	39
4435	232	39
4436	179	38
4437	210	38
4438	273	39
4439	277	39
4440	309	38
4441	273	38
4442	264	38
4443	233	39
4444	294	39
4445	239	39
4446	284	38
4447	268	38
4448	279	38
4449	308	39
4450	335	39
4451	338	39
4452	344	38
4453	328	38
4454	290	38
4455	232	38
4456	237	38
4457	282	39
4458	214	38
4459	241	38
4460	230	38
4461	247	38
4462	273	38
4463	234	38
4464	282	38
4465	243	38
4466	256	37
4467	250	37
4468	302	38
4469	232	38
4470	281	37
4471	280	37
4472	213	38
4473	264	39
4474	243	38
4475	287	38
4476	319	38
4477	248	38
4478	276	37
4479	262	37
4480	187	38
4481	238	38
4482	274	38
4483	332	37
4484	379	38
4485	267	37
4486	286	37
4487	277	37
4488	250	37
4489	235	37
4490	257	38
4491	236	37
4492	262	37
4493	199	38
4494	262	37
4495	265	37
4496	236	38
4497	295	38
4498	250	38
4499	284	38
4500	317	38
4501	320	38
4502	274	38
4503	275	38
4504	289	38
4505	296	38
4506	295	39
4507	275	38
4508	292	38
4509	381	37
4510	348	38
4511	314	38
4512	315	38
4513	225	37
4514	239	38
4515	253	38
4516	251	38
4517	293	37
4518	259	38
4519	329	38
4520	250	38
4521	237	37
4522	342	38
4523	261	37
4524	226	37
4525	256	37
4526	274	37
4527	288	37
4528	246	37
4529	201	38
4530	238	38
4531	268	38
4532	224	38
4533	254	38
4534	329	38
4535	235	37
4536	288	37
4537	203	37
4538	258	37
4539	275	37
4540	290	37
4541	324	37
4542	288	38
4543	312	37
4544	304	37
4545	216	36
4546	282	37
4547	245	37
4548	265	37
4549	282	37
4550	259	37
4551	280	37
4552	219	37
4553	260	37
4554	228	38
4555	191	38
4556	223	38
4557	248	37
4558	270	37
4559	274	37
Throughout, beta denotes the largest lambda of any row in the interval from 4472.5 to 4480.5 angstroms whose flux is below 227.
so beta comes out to 4480 angstroms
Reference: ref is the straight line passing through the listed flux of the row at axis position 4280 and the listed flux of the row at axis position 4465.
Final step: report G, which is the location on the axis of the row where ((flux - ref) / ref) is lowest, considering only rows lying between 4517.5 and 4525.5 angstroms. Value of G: 4524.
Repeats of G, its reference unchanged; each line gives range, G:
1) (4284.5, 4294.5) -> 4290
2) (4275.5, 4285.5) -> 4284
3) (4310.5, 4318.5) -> 4312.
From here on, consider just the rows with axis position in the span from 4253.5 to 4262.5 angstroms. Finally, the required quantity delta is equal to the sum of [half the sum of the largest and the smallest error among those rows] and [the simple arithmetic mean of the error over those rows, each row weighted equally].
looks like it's 82.7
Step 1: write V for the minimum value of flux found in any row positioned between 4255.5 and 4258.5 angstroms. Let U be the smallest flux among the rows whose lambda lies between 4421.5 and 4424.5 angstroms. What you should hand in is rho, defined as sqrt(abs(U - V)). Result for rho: 6.2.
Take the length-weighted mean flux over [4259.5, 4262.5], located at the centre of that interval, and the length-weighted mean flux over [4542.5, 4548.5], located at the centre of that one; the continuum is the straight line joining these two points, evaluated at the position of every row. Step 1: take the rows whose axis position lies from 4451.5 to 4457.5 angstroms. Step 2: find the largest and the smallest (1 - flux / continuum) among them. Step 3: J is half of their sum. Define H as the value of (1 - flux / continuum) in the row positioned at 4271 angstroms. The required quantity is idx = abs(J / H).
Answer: 0.2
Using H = 0.26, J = -0.05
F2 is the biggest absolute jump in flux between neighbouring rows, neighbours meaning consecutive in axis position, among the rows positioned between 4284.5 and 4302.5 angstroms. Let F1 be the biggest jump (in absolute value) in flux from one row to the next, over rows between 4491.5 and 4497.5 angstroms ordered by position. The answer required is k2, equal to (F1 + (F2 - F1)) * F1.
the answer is 3654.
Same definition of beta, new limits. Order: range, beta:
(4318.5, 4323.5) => 4323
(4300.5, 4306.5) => 4306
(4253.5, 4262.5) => 4259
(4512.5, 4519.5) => 4513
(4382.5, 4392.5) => 4392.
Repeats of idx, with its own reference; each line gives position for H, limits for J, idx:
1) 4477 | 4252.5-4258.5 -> 0.6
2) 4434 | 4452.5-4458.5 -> 0.2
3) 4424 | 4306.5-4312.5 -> 11.5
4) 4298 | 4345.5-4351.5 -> 0.5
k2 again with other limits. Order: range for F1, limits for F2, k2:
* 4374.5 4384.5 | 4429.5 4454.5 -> 4154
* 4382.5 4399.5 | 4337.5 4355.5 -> 4416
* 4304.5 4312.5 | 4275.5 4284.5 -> 3844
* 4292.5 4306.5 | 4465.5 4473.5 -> 4480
